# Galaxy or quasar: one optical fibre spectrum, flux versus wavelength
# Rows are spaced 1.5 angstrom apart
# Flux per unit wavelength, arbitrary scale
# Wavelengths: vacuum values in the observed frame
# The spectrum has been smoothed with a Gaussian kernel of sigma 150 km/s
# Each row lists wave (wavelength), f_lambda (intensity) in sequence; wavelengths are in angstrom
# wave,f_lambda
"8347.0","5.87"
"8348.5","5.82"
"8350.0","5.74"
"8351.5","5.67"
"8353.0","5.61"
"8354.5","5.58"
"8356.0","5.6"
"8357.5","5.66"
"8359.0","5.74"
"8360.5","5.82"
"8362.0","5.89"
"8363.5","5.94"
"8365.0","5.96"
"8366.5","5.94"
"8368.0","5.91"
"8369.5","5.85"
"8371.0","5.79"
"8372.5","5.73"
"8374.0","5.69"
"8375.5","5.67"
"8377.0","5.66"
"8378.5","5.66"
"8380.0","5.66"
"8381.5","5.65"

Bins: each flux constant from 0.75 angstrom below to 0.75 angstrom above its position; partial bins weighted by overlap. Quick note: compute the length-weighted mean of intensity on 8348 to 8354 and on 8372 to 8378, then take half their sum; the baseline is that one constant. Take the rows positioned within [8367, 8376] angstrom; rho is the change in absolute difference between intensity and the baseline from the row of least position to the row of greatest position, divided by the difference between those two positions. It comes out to -0.026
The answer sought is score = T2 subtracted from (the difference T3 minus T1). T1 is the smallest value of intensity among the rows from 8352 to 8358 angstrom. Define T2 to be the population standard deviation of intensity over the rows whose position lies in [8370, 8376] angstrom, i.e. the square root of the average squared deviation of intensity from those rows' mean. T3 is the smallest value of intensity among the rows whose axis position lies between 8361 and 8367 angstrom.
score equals 0.26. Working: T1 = 5.58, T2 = 0.046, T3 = 5.89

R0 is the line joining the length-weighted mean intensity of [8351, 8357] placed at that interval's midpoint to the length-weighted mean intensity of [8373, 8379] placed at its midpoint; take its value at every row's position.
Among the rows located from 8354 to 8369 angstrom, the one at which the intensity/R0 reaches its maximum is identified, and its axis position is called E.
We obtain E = 8365.0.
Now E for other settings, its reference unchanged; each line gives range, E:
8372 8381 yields 8372.5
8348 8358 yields 8348.5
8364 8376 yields 8365.0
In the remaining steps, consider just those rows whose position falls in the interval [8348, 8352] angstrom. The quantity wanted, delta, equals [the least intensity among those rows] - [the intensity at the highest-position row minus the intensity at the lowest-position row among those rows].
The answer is 5.8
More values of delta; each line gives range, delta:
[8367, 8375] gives 5.9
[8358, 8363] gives 5.6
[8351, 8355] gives 5.7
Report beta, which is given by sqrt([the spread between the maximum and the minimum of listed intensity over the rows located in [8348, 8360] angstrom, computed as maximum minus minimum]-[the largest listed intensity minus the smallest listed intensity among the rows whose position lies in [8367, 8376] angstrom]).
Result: 0.00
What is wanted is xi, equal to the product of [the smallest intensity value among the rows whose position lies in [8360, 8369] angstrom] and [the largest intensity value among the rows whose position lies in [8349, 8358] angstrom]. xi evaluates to 33.4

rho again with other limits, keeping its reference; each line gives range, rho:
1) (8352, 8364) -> 0.016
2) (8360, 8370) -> 0.003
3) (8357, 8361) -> 0.032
